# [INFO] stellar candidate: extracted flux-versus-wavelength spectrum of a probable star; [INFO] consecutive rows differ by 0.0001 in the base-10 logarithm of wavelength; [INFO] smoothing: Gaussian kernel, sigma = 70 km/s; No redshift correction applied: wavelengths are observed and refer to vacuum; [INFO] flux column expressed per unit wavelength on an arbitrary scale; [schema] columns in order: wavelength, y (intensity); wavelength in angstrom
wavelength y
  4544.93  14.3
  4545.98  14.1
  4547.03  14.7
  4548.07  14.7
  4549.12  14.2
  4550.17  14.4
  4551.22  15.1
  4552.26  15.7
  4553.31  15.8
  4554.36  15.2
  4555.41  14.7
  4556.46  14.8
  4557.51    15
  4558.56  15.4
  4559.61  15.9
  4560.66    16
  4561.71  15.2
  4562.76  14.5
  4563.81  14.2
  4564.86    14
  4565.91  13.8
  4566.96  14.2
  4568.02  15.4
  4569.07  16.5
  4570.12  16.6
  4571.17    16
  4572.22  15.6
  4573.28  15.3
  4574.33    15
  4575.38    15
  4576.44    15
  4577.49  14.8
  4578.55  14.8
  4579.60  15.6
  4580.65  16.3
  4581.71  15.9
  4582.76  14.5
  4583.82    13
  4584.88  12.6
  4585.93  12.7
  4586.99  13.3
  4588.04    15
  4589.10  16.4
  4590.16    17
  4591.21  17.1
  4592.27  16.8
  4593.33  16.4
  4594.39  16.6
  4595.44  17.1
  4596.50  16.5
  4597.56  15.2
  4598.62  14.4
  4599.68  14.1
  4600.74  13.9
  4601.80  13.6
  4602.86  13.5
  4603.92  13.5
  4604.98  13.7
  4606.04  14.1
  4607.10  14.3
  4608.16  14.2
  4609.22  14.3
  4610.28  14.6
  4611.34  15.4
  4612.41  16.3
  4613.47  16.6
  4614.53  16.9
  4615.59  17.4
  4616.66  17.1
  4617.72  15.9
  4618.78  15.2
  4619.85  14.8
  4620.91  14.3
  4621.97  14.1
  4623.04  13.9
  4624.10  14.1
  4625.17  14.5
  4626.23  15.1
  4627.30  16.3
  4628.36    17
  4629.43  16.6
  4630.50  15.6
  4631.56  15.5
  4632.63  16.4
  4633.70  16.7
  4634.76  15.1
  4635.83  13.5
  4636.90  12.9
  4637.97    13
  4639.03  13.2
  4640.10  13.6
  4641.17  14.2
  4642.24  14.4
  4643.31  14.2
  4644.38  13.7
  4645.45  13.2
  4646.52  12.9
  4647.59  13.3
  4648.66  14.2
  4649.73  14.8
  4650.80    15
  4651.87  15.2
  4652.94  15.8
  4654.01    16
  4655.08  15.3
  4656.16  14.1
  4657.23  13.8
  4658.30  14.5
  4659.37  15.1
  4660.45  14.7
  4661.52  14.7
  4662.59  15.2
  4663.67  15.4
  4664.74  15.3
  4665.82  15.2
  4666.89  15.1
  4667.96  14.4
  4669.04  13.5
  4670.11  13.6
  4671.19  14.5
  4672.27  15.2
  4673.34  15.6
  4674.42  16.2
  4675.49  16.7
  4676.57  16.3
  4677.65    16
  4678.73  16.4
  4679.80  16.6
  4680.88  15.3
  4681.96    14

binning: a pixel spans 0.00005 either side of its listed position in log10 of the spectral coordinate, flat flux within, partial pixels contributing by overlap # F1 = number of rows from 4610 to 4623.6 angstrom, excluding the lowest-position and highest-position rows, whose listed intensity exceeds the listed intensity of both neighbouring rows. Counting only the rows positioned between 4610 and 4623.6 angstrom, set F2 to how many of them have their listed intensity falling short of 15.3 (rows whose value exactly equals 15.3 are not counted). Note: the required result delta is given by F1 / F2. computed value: 0.17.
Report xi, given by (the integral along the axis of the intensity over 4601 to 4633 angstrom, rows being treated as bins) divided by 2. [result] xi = 242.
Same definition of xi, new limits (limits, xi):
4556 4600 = 335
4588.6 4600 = 92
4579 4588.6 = 69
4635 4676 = 297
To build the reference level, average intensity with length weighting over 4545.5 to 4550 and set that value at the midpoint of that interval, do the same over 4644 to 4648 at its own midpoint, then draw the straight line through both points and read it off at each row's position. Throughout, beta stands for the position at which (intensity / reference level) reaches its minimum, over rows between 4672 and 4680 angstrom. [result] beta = 4672.27 angstrom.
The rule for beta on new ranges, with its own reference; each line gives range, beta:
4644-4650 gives 4646.52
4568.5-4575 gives 4574.33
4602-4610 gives 4602.86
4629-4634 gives 4631.56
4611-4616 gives 4611.34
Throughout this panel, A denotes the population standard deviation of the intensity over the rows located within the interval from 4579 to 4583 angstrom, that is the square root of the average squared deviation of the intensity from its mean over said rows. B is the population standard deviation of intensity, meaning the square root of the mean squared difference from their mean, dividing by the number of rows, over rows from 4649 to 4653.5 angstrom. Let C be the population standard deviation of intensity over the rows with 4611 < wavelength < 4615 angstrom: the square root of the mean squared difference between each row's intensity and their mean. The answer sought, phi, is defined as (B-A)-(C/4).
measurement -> -0.4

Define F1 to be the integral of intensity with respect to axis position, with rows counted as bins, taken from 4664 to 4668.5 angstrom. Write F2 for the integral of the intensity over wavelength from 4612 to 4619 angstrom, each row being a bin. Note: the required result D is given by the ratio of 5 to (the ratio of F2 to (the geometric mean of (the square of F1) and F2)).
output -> 31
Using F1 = 68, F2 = 116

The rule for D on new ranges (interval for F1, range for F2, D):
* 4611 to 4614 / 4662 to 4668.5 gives 24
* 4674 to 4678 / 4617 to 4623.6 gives 33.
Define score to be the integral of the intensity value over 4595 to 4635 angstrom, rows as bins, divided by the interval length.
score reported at 15.2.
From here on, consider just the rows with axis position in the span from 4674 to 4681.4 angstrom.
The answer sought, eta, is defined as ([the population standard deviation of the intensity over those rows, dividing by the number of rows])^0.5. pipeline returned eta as 0.66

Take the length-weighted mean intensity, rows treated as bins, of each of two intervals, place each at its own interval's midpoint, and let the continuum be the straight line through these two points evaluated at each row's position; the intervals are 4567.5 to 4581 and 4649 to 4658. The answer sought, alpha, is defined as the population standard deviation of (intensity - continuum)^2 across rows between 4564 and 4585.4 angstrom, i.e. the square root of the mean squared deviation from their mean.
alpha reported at 2.11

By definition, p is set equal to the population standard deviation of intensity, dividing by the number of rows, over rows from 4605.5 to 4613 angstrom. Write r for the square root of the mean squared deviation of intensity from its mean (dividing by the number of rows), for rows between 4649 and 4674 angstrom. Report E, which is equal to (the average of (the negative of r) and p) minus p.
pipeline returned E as -0.7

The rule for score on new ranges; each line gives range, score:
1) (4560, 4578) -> 15.1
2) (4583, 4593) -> 14.9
